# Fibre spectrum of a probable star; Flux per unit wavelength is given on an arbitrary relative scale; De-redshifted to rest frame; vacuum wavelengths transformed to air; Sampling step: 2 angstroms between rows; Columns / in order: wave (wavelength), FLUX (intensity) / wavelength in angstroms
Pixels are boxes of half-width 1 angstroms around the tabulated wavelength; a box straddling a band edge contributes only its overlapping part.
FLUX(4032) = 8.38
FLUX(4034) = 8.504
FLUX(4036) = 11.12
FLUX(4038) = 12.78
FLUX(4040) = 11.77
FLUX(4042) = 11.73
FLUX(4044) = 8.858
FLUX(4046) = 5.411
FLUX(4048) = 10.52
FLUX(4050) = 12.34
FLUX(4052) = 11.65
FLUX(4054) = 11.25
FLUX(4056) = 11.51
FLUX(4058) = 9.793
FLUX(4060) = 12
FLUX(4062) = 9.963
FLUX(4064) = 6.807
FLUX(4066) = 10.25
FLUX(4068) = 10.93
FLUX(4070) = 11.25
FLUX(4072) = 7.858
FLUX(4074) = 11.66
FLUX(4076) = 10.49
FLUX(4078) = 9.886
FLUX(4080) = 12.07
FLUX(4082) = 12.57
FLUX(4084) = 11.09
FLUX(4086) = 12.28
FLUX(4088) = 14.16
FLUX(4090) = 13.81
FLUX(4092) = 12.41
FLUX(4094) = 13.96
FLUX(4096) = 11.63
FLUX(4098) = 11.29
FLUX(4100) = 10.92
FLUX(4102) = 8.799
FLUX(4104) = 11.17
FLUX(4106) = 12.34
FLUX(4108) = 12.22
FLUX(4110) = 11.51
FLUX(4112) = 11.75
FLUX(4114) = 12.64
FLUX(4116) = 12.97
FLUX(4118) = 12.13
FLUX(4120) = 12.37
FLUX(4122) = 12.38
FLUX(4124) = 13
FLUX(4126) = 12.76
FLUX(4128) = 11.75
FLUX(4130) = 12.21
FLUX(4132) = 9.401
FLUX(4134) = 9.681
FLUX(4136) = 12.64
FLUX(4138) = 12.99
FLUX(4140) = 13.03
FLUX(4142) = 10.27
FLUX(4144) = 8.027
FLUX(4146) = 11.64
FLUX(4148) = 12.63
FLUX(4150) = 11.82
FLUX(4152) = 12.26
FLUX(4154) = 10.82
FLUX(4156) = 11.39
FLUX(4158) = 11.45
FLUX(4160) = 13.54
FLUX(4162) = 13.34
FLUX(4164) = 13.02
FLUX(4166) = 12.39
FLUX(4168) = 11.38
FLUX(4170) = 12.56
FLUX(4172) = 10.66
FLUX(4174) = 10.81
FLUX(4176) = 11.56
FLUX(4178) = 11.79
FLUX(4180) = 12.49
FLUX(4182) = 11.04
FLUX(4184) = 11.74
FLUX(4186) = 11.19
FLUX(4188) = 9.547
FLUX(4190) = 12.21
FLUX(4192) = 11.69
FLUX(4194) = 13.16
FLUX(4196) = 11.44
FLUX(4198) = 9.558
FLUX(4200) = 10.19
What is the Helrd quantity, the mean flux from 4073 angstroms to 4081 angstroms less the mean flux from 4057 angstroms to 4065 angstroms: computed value 1.4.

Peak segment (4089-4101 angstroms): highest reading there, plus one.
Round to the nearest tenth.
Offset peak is 15.0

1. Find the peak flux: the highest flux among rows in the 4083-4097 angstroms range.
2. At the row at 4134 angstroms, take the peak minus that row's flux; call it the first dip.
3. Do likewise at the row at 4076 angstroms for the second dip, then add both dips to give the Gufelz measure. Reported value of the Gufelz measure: 8.1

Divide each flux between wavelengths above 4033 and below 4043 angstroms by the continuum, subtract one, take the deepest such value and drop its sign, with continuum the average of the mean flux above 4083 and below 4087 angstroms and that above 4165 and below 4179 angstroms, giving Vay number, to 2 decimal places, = 0.27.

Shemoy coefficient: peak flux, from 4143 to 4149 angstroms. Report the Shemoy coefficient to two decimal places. 12.63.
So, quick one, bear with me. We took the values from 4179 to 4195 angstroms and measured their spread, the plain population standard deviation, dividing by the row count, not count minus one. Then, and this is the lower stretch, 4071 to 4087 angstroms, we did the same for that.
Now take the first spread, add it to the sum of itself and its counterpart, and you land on 3.5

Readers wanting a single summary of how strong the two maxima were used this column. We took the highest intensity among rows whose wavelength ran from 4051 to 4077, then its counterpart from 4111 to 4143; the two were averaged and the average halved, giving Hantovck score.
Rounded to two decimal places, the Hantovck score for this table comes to 6.26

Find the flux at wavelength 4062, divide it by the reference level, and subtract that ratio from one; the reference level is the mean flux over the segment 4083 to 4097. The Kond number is 0.22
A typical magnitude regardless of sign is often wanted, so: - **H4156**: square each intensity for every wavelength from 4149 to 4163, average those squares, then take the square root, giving 12.1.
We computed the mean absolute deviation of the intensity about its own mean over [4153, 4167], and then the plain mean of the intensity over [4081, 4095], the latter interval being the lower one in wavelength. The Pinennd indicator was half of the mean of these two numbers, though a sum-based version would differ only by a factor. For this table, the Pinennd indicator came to 3.45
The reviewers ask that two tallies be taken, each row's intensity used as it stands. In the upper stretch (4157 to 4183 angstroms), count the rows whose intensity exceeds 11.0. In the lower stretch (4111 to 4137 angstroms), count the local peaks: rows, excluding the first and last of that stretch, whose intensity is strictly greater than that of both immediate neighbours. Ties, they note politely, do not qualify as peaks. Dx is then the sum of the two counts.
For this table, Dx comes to 14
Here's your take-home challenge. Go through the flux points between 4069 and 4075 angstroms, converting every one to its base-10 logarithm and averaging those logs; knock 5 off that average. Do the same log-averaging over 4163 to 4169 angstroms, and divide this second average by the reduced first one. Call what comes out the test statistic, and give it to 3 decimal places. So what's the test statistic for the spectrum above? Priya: -0.272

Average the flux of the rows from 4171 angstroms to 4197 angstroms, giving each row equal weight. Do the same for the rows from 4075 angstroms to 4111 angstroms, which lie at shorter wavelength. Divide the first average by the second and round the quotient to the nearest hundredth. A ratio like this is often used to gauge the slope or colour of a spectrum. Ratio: 0.97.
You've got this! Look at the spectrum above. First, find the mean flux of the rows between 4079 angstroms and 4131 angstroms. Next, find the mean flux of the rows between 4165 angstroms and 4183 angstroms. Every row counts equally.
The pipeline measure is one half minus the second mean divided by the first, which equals -0.46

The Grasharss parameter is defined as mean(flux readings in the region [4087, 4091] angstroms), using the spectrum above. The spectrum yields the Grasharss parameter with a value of 14.0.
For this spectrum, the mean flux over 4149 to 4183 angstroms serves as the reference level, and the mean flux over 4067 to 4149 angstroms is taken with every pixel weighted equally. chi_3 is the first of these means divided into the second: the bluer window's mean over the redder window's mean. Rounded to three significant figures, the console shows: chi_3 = 0.981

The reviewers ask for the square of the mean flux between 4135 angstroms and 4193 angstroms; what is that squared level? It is 137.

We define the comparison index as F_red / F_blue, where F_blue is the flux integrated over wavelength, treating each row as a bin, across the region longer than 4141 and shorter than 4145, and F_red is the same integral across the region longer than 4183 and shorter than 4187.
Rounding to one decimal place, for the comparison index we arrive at 1.3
